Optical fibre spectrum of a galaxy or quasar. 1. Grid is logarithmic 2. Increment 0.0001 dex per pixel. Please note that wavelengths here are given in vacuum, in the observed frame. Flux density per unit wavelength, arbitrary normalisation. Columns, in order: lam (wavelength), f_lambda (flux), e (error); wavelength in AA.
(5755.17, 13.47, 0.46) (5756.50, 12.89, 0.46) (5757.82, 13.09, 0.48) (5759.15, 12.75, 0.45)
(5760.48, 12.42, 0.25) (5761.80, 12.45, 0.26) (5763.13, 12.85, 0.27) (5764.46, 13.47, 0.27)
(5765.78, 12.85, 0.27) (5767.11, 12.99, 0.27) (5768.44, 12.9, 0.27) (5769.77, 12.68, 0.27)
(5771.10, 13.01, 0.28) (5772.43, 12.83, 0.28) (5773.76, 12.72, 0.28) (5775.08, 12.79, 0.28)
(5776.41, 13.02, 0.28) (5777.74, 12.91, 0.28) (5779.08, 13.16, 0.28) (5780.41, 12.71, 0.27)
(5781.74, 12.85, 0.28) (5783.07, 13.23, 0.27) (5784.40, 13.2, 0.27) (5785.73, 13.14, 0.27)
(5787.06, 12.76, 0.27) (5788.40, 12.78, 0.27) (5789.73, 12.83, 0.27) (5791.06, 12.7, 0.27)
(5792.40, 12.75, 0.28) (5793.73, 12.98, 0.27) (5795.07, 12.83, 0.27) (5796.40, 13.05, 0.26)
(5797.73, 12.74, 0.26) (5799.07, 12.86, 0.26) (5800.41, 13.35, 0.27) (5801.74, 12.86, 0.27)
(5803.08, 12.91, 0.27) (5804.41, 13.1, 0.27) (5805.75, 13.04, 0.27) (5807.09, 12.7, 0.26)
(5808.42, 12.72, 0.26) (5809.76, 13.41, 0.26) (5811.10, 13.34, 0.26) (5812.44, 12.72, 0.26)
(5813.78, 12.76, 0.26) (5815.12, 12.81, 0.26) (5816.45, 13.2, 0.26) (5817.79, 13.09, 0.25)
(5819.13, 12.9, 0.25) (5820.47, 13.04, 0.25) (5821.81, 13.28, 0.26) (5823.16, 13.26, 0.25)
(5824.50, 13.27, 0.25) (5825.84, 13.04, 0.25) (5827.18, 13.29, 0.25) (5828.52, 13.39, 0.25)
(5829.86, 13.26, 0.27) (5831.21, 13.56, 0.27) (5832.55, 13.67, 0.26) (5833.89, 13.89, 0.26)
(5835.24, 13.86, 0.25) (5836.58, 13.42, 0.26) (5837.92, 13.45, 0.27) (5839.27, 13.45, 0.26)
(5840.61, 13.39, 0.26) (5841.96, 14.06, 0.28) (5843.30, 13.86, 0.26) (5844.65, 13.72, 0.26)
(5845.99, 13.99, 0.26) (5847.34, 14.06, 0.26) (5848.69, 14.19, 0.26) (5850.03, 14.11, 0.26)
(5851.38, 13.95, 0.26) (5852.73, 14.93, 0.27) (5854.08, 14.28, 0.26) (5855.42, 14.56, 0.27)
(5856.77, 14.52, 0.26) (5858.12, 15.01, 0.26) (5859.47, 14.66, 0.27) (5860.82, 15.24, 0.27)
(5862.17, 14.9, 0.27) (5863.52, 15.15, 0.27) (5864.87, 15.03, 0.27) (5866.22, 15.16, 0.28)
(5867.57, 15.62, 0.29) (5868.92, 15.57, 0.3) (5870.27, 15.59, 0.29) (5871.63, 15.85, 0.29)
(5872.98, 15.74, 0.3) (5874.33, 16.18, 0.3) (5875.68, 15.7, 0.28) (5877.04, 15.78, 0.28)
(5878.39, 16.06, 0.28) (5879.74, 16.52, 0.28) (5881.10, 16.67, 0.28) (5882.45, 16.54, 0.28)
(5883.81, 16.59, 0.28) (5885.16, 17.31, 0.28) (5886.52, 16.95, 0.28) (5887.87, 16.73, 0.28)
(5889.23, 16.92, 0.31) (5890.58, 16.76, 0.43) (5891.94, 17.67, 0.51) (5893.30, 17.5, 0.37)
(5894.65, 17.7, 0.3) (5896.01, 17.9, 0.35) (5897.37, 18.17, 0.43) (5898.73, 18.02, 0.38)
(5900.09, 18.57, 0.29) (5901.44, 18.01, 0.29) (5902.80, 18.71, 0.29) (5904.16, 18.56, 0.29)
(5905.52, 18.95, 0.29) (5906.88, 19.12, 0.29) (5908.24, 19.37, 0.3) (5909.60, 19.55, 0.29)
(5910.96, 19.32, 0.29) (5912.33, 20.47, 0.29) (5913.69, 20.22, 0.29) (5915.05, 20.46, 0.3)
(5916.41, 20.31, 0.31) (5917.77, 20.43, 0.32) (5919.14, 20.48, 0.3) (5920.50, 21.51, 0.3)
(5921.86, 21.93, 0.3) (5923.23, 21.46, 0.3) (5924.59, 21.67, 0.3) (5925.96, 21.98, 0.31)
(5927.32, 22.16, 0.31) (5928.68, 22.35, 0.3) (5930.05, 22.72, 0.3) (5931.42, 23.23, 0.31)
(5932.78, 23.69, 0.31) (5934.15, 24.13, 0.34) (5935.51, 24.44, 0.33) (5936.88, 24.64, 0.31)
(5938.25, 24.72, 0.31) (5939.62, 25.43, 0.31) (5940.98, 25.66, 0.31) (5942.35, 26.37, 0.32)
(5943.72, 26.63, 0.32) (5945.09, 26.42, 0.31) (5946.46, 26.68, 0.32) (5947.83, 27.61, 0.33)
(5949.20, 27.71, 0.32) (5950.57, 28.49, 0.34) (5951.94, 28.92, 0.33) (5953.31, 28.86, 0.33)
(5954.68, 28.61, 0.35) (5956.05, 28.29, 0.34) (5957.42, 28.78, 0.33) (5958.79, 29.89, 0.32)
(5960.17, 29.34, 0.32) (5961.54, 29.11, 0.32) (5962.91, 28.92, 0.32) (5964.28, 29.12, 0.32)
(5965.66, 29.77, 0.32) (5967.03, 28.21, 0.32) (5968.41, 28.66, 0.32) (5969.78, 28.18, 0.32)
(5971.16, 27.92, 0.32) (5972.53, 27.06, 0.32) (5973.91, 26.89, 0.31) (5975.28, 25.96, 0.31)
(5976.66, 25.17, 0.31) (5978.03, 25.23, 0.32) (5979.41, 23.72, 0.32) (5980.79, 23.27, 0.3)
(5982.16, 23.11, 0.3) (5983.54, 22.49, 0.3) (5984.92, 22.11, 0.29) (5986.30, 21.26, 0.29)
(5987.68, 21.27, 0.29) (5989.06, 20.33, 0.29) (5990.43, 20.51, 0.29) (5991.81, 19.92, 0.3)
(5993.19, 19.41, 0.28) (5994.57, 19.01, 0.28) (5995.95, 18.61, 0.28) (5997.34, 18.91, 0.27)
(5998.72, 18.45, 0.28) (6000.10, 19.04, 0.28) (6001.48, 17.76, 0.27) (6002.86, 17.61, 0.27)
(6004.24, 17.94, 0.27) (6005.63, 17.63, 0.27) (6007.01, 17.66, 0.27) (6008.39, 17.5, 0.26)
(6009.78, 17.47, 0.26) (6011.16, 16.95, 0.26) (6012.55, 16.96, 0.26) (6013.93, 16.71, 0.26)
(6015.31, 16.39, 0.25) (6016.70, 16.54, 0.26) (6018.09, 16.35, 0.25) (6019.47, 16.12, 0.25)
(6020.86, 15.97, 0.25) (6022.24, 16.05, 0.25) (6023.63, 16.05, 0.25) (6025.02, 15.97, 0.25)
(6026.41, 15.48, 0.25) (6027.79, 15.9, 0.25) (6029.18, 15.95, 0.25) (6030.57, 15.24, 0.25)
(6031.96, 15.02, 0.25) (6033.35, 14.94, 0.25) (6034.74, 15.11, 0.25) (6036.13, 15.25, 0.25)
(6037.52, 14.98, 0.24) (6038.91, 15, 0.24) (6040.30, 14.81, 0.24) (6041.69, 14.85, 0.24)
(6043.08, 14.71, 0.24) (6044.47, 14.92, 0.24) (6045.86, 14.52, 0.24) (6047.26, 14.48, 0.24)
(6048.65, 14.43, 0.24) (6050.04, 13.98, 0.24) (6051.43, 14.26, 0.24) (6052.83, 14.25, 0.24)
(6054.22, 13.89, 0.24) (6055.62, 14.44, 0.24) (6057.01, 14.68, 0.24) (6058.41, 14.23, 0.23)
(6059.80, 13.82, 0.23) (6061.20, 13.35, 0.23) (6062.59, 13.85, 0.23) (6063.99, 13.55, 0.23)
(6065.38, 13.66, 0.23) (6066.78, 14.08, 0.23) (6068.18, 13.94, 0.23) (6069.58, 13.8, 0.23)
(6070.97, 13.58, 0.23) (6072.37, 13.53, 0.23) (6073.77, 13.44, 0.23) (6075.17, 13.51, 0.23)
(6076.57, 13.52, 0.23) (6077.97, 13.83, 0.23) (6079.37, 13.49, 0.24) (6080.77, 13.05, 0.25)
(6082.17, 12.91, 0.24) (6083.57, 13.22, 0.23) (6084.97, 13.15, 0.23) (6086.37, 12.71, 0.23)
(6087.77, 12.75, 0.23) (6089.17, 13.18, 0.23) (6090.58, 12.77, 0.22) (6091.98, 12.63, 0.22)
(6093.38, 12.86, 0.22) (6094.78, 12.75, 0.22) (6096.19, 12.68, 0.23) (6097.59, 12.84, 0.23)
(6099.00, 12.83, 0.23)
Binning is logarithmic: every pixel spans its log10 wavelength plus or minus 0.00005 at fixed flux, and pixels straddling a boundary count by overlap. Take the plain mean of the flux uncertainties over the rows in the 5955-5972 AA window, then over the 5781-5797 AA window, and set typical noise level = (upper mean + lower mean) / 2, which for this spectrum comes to 0.297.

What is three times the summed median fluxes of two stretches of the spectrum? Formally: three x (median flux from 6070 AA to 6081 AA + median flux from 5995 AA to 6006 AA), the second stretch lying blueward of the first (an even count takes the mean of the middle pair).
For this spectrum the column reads 95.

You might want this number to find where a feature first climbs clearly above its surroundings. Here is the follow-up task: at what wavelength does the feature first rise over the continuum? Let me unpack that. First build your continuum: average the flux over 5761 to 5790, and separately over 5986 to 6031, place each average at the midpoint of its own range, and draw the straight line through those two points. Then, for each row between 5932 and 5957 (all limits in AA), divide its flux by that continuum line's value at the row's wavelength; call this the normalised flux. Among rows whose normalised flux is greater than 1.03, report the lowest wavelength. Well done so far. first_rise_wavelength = 5932.78 AA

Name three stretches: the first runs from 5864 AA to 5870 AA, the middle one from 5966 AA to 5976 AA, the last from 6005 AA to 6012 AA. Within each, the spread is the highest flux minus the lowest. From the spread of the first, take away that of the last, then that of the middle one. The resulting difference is -2.8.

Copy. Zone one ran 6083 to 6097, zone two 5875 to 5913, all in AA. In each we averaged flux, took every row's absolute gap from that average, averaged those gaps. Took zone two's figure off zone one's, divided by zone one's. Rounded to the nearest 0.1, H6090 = -4.5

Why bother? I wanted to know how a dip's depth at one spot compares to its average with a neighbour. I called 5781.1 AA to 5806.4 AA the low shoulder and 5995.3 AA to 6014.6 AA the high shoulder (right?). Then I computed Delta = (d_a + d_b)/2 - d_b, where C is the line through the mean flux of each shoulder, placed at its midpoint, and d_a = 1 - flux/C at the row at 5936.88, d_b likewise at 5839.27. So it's -0.28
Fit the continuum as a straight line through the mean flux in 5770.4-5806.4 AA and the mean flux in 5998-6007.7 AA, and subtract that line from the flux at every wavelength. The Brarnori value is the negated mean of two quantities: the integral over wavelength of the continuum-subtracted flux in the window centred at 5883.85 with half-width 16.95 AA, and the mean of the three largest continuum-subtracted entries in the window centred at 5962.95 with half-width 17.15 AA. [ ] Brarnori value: -33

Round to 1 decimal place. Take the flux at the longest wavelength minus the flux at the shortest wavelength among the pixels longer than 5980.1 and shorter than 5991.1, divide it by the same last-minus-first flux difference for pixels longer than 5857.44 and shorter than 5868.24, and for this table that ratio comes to -4.5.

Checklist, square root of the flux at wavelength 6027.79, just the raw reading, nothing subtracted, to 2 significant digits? 4.0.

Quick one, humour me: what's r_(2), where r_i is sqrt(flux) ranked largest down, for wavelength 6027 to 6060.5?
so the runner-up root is 4.0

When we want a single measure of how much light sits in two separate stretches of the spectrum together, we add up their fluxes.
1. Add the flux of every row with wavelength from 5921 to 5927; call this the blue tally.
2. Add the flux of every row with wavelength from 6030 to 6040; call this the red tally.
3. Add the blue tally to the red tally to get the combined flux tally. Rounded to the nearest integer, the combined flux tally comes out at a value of 193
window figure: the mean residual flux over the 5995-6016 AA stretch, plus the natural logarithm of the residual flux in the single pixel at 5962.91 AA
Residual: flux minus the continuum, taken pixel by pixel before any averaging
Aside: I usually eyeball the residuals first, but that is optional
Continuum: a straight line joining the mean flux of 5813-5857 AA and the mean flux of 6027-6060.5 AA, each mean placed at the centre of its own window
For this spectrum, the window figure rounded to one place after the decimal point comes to 5.9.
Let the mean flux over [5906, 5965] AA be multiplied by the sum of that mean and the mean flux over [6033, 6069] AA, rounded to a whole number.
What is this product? 949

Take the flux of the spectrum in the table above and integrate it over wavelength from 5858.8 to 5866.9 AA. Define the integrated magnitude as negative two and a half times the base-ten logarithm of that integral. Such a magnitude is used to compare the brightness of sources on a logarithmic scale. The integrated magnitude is -5.21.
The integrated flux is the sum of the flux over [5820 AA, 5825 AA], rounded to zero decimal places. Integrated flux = 53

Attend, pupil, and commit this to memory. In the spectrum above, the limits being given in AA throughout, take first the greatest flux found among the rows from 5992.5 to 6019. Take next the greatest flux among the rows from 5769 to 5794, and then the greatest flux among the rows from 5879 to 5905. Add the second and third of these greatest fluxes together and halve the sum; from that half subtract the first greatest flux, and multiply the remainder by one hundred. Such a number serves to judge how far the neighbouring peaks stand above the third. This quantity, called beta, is -344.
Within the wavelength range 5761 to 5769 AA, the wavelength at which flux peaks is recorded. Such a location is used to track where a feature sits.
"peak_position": 5764.46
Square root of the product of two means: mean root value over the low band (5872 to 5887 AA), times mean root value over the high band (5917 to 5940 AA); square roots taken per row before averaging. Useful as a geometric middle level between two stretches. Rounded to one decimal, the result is 4.4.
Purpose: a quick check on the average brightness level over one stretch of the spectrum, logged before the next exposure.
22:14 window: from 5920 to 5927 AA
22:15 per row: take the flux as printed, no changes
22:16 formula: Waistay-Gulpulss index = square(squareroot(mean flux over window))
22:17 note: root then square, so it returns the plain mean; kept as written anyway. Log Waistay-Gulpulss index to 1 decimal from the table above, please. 21.7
